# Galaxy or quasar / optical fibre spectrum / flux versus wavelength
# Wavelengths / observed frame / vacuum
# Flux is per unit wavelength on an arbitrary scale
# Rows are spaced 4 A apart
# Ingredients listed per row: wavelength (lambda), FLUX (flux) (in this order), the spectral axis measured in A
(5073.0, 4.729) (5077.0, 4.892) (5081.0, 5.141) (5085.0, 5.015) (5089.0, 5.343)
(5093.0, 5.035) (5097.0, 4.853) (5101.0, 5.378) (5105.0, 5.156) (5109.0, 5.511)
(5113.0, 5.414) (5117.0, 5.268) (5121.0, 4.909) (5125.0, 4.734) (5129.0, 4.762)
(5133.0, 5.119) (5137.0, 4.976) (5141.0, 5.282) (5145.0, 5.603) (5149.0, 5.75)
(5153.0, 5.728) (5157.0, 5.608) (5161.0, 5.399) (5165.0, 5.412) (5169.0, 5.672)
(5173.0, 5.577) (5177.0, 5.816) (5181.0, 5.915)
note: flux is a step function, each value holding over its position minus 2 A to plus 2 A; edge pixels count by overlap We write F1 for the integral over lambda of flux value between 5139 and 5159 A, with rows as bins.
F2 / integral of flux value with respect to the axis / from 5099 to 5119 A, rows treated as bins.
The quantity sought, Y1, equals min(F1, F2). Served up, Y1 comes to 107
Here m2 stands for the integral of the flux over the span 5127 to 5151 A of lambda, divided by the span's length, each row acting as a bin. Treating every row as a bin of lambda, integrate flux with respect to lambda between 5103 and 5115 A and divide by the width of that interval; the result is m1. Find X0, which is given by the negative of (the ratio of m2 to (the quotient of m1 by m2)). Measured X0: -5.1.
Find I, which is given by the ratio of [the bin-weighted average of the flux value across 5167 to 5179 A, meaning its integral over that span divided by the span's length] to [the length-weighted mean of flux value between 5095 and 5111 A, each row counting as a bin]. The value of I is 1.09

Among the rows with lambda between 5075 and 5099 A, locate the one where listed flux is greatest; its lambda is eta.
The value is 5089.0 A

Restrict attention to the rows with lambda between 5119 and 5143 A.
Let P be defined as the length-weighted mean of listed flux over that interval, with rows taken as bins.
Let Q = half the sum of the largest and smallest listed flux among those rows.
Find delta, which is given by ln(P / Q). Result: -0.0089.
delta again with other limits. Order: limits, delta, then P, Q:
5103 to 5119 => 0.0007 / 5.3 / 5.33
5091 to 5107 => -0.0020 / 5.1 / 5.12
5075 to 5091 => -0.0039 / 5.1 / 5.12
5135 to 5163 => 0.0212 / 5.5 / 5.36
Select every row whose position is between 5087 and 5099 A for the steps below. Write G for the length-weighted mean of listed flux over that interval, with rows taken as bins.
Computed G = 5.1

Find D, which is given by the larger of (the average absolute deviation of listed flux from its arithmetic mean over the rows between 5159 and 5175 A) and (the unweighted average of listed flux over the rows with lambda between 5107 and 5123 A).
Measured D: 5.28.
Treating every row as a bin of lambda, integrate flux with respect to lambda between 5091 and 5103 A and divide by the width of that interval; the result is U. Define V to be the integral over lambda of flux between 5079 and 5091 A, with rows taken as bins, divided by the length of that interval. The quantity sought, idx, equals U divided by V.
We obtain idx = 0.98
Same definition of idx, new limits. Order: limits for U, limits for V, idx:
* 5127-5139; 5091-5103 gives 0.97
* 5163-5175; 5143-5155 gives 0.98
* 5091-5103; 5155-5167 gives 0.93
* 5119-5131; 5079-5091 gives 0.93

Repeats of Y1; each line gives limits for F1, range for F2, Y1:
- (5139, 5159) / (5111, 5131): 100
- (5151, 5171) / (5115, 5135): 99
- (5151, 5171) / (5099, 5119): 107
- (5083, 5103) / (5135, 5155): 102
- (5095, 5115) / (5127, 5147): 103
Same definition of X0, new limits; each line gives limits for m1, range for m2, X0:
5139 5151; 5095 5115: -5.0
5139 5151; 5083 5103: -4.7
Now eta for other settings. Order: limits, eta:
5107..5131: 5109.0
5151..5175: 5153.0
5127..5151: 5149.0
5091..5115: 5109.0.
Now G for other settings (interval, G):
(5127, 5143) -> 5.0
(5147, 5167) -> 5.6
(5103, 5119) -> 5.3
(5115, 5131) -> 4.9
